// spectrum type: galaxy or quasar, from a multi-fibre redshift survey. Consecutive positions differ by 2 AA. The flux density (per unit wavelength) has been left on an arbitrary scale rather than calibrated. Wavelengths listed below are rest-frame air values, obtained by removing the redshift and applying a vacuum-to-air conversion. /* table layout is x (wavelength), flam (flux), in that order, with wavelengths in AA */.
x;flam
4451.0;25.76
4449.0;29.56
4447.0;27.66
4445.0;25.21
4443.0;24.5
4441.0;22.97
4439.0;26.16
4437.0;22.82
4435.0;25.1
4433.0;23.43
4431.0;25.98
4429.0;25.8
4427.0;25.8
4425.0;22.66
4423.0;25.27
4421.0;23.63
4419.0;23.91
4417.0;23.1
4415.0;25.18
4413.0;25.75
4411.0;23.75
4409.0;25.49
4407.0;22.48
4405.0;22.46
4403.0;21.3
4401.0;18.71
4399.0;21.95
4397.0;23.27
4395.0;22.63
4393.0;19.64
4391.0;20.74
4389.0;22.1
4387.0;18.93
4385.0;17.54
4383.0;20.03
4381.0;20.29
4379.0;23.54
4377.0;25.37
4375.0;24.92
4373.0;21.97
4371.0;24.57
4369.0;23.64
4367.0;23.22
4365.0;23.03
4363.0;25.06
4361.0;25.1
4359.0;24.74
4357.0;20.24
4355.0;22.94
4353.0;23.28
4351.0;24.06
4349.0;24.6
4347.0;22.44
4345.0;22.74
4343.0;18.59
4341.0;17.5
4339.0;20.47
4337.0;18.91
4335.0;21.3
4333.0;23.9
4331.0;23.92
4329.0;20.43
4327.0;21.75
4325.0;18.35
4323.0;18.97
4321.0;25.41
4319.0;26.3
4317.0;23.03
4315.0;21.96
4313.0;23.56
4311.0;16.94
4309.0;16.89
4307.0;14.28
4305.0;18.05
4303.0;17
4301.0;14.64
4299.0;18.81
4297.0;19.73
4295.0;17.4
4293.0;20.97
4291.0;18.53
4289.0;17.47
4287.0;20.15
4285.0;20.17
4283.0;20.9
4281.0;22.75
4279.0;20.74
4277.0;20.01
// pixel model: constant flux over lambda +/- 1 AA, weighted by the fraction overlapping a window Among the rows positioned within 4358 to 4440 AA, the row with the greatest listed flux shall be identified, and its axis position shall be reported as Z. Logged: 4439.0 AA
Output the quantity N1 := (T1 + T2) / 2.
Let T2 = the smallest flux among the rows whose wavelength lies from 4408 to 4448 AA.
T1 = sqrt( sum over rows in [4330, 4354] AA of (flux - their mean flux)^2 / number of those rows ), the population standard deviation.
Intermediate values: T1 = 2.3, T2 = 22.66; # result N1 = 12.5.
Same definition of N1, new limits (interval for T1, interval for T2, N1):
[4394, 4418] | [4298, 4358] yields 8.1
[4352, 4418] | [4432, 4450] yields 12.5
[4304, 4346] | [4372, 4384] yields 11.6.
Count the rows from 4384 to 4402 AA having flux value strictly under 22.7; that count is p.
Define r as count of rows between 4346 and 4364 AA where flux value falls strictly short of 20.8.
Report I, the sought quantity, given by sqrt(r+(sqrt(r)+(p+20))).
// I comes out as 5.5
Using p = 8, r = 1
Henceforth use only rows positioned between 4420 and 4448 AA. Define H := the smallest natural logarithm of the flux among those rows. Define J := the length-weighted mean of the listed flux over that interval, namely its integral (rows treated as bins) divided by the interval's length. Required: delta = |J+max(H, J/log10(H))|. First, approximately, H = 3.12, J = 24.8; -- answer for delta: 74.9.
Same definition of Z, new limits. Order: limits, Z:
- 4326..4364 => 4361.0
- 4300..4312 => 4305.0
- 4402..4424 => 4413.0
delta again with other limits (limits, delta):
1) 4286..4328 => 65.5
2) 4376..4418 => 70.5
